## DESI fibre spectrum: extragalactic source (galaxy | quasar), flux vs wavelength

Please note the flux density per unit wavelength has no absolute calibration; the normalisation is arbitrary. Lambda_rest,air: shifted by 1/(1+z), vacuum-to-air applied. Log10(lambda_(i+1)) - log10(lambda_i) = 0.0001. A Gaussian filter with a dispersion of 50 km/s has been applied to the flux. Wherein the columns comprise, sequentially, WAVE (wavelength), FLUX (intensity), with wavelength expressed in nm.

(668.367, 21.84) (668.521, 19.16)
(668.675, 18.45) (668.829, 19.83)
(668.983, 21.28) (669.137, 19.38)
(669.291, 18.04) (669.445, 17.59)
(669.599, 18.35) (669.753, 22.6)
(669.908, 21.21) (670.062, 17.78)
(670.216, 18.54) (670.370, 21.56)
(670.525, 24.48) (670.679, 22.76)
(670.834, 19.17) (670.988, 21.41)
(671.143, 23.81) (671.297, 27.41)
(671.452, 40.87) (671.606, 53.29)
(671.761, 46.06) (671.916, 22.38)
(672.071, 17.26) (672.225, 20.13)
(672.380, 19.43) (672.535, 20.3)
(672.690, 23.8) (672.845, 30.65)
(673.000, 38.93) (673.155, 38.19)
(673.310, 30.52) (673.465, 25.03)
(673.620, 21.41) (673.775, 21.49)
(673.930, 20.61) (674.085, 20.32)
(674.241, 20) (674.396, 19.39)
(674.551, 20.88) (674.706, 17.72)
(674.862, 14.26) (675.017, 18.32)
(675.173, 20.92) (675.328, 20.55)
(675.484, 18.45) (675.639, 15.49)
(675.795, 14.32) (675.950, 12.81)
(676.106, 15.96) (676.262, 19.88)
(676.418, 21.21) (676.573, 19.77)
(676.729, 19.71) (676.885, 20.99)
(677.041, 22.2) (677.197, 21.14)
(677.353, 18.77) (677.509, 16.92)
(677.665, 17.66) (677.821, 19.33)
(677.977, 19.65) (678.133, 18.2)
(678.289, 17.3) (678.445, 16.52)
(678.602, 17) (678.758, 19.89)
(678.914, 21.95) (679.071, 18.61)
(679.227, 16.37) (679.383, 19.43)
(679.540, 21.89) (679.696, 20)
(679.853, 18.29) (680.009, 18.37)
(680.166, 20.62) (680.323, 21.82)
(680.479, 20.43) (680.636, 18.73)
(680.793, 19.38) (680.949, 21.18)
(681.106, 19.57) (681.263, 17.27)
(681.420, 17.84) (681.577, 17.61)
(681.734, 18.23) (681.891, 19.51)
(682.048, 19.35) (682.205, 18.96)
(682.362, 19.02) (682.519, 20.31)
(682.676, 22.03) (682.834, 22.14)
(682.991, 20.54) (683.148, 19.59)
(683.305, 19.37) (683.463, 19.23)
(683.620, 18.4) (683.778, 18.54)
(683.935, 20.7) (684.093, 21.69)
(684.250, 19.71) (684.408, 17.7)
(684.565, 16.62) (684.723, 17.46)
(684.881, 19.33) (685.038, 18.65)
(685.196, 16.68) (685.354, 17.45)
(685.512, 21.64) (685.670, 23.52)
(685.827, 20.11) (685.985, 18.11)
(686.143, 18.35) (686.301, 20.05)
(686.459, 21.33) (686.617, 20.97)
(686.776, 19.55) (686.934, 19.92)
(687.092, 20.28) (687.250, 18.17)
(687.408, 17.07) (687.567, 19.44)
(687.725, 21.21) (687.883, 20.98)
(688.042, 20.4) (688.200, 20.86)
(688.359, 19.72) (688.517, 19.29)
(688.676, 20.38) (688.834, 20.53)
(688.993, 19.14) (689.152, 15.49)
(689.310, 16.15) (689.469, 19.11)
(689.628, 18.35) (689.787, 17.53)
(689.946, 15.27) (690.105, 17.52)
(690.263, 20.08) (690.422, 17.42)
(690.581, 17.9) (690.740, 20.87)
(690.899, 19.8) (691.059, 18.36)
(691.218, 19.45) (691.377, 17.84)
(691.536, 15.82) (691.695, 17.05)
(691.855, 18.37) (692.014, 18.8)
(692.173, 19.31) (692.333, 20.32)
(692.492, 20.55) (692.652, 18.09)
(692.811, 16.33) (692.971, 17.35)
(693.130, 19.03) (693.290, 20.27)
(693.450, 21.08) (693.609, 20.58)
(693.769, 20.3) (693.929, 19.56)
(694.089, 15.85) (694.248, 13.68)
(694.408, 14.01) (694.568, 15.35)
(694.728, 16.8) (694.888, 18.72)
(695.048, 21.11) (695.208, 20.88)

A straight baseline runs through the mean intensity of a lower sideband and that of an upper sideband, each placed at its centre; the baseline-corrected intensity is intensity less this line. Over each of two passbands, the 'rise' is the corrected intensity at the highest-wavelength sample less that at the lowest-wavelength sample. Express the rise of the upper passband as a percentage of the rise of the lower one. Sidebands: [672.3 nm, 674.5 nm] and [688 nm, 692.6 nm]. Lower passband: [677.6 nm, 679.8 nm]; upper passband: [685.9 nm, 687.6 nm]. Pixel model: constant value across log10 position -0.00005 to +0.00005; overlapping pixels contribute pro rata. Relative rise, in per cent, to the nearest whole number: 62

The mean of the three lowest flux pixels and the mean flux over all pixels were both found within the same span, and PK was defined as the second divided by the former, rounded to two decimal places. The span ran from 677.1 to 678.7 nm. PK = 1.09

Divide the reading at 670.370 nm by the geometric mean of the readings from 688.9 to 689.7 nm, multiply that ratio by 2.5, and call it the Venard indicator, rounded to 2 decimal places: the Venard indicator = 3.07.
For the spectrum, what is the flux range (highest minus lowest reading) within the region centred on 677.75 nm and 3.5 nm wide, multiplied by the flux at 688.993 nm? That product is 119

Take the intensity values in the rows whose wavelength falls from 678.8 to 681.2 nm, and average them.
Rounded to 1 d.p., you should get 19.8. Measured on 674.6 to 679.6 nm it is 18.5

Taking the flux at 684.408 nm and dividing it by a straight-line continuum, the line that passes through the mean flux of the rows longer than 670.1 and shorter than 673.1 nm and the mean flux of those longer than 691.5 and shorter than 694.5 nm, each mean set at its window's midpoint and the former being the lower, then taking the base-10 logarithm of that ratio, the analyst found -0.089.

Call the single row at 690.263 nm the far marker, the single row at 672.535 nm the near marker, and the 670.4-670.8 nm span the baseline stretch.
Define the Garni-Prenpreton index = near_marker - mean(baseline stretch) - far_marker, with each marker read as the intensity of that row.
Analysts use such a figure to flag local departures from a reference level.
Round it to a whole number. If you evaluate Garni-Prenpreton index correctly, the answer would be -23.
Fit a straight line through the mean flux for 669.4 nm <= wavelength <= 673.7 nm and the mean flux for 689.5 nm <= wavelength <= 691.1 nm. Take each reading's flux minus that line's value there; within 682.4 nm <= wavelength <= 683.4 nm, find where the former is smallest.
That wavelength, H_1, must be 683.305 nm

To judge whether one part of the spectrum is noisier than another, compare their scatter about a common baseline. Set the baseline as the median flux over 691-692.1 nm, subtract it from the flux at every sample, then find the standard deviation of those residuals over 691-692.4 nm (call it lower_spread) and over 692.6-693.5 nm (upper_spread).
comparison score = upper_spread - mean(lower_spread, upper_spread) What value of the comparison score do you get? 0.2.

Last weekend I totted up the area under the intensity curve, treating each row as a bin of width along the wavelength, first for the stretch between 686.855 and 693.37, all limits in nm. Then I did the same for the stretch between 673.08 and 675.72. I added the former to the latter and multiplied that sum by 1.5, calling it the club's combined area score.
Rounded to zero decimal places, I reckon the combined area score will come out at 268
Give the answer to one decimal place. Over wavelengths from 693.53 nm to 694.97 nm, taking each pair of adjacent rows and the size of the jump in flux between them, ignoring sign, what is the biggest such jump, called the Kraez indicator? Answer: 3.7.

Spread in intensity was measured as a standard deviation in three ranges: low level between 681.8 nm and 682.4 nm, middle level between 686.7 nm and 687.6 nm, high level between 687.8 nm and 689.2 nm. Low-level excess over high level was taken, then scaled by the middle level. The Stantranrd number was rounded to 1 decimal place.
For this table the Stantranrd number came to -1.2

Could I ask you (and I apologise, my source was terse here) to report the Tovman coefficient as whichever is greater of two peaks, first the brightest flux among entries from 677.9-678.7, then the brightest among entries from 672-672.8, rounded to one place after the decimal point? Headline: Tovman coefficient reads 23.8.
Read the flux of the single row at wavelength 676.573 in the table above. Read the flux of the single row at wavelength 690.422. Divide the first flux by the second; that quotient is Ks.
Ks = 1.13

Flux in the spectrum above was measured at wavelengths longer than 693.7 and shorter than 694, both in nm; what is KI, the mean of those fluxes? 19.9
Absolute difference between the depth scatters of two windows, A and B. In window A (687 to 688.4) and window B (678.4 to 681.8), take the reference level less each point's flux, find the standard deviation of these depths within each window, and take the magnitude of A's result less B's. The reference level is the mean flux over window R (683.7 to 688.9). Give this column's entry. 0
